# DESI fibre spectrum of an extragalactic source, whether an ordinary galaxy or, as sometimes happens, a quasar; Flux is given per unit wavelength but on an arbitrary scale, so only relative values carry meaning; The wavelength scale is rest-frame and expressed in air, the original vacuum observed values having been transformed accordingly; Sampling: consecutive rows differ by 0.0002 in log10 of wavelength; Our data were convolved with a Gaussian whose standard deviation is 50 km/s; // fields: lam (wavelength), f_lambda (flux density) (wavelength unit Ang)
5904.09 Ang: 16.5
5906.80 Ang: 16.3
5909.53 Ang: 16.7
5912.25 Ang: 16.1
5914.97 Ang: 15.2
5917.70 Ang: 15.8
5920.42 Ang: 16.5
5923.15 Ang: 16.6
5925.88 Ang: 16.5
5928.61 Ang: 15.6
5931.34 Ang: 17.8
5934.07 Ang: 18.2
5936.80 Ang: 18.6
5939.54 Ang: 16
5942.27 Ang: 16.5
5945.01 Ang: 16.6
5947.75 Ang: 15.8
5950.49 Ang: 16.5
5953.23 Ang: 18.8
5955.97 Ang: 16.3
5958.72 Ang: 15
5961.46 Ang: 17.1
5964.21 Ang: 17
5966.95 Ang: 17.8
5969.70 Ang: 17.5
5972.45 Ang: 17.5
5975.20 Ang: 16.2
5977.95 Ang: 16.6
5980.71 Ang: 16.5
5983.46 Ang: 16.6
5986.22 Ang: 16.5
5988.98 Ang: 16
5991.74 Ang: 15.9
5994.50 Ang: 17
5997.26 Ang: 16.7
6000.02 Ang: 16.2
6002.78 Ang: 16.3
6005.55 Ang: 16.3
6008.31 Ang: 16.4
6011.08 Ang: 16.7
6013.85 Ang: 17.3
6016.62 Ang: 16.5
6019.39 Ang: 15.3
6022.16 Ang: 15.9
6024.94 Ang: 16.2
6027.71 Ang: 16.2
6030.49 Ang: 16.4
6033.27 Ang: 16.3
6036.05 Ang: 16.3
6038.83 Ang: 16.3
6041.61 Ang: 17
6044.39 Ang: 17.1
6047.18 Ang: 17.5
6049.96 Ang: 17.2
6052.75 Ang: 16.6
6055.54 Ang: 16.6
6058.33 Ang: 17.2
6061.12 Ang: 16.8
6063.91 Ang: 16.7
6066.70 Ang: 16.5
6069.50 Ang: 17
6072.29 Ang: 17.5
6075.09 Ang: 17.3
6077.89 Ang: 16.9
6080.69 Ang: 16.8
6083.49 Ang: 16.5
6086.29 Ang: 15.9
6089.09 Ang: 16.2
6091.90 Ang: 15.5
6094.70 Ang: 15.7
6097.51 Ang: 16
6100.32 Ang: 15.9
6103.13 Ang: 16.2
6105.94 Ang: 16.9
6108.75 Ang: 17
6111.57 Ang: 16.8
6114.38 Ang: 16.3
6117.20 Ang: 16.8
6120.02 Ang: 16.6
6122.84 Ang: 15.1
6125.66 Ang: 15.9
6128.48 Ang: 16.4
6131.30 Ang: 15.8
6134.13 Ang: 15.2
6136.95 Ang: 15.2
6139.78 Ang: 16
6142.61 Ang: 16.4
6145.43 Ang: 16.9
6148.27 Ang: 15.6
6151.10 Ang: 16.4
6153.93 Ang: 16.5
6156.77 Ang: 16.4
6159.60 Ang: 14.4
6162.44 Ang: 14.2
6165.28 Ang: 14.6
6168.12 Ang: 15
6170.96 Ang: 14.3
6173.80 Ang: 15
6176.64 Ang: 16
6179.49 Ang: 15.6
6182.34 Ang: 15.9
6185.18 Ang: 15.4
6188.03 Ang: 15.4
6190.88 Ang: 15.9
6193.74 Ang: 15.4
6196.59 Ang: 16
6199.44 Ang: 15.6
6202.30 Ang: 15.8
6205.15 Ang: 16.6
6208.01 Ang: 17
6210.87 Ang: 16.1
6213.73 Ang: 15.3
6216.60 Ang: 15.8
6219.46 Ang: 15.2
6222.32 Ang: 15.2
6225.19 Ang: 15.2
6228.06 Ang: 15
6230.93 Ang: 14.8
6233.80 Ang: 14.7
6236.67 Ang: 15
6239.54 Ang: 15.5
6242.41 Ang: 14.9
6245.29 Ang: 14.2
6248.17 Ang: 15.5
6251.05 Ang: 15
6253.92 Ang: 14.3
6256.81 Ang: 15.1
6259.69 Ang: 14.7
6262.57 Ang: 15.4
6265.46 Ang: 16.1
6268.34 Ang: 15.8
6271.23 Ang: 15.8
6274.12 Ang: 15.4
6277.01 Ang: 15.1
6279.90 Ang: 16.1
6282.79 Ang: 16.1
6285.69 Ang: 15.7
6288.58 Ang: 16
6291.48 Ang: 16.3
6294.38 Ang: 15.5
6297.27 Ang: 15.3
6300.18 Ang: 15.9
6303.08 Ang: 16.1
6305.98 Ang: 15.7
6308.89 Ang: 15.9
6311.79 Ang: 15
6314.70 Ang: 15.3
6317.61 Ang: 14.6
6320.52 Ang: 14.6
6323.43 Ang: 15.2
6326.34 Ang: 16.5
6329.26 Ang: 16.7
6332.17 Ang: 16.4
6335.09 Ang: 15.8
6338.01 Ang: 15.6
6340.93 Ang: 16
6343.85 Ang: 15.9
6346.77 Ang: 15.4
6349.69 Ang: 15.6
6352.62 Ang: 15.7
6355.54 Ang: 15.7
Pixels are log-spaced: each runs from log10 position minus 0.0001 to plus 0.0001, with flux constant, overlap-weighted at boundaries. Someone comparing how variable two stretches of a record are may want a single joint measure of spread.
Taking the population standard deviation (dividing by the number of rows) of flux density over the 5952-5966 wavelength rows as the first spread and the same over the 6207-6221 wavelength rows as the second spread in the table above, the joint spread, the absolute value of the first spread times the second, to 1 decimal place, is 0.8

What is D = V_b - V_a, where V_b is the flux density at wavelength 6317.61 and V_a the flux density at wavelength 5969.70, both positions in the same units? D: -2.9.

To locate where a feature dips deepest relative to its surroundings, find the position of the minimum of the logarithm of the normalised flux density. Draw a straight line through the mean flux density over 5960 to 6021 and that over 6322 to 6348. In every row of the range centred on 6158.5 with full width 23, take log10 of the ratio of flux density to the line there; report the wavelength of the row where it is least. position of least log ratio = 6162.44 Ang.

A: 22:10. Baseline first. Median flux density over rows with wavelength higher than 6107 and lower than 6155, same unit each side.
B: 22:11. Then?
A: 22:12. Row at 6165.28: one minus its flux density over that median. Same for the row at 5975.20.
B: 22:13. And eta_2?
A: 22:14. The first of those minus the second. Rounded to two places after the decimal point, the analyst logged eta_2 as 0.10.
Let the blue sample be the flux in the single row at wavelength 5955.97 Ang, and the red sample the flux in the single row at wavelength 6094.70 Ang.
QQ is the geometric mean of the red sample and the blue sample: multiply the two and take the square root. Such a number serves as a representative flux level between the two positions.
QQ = 16.0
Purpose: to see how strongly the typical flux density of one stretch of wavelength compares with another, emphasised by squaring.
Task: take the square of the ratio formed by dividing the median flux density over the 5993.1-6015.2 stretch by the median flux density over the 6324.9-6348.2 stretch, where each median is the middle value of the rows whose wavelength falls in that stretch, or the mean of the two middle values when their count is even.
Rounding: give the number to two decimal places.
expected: 1.08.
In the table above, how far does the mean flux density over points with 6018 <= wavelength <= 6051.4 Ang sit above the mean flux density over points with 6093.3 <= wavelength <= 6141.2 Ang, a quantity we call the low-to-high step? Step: 0.37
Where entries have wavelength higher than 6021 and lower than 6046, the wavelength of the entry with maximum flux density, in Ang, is 6044.39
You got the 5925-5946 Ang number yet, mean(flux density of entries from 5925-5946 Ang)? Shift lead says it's 17.0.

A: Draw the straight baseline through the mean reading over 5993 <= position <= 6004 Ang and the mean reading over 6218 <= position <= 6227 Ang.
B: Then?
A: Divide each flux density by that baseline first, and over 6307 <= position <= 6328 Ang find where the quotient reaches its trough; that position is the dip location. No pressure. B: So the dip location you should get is 6317.61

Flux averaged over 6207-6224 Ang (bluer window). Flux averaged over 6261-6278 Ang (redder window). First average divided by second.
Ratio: 1.01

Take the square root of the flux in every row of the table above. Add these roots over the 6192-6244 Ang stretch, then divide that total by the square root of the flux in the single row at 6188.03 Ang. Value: 18.1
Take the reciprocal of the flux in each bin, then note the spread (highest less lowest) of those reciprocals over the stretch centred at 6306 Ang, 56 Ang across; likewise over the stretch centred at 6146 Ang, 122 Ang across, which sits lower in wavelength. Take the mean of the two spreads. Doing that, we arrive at 0.0101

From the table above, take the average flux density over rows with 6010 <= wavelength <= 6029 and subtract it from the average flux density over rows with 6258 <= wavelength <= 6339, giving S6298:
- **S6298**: -0.6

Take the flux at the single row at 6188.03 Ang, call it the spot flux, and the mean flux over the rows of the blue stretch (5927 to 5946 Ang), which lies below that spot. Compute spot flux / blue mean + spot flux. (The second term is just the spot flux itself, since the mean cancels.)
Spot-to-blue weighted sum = 16.3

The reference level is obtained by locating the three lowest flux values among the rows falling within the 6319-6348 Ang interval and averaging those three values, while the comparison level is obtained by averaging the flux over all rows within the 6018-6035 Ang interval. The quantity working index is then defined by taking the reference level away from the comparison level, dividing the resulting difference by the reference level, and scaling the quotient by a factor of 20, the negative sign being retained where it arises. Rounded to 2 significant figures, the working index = 1.3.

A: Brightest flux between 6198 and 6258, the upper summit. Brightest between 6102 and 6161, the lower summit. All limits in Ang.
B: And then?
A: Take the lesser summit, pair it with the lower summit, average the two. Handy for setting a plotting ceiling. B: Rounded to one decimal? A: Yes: 17.0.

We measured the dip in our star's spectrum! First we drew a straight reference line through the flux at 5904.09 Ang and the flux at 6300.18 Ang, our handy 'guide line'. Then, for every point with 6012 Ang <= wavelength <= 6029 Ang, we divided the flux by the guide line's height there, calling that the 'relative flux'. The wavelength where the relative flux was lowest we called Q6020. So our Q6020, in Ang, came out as 6019.39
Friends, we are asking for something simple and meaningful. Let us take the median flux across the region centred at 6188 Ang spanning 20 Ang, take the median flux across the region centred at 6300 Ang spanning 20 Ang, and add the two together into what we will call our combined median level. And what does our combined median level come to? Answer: 31.5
